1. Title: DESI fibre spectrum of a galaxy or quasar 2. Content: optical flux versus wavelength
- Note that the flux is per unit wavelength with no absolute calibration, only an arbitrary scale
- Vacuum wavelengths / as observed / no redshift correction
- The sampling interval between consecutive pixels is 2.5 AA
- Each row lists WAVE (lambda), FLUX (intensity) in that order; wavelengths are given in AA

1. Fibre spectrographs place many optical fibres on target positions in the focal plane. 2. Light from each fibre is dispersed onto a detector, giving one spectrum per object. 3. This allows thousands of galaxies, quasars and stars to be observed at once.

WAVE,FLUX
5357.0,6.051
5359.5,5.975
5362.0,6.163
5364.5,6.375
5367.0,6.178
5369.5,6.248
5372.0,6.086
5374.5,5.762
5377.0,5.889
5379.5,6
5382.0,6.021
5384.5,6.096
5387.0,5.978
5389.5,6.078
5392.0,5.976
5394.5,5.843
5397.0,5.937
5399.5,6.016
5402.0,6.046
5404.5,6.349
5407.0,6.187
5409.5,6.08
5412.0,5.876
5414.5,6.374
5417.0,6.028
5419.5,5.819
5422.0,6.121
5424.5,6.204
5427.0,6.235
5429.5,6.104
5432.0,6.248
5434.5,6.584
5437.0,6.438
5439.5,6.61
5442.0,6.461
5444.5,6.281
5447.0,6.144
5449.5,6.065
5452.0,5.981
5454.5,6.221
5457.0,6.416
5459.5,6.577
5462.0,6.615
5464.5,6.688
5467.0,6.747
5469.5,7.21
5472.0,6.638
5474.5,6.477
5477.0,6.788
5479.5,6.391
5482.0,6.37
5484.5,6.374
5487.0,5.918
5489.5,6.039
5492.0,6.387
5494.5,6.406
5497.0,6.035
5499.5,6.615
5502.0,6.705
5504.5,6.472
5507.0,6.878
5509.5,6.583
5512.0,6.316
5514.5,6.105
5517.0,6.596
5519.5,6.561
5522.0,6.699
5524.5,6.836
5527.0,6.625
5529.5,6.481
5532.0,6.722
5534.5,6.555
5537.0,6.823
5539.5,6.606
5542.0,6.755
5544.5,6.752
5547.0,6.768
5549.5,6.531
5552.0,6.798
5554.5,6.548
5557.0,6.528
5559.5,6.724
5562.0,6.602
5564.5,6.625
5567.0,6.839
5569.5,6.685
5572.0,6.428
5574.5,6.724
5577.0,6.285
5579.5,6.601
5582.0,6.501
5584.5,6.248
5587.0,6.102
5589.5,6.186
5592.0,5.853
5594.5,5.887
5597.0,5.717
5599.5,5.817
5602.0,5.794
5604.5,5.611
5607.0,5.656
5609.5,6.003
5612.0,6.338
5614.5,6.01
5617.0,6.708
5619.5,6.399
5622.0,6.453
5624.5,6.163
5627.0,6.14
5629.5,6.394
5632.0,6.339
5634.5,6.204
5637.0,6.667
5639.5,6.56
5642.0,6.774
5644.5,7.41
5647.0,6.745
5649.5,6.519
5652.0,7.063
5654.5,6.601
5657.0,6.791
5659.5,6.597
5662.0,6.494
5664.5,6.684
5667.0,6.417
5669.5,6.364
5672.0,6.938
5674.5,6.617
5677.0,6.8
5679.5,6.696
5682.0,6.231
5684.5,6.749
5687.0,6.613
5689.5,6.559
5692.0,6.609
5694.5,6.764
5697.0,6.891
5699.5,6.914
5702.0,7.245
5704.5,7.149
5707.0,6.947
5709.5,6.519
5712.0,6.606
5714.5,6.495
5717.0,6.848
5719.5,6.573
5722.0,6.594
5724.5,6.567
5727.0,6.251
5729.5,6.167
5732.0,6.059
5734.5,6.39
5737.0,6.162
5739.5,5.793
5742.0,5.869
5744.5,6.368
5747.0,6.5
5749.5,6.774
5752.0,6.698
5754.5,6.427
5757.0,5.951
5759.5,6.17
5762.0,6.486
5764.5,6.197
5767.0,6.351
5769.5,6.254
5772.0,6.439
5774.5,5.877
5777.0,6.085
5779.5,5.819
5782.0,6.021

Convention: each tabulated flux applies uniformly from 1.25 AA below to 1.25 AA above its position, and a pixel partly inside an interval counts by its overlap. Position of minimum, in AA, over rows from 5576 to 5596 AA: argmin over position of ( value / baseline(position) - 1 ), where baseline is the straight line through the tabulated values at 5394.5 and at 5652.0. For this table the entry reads 5592.0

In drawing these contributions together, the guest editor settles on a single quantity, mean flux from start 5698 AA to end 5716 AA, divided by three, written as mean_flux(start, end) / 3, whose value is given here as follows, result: 2.28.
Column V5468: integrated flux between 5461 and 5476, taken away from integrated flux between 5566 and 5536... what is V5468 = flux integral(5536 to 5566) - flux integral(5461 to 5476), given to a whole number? 99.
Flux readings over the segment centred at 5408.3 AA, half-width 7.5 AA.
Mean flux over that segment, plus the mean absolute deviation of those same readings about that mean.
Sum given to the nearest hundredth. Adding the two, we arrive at 6.30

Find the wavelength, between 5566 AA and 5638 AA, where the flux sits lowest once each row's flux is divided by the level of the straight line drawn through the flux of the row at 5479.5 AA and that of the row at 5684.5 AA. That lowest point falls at 5604.5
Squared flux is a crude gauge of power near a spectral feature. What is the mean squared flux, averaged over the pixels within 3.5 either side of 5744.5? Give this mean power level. 39.1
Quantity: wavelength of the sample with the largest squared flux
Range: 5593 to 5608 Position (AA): 5594.5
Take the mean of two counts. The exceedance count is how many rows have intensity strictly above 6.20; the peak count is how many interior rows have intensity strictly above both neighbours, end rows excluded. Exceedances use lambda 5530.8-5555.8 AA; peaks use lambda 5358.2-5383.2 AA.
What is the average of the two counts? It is 6.00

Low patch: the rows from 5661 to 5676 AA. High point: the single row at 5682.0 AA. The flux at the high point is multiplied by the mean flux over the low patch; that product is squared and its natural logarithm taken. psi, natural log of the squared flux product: 7.43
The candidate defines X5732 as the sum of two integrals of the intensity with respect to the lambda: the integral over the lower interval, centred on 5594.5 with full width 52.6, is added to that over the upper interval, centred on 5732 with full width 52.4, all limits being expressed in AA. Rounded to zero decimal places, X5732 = 660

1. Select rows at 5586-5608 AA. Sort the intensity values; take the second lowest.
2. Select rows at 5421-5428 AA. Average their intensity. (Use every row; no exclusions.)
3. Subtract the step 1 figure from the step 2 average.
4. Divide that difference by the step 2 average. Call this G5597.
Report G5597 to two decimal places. 0.09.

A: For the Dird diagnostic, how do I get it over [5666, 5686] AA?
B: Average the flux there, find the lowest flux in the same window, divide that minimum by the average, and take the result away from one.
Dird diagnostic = 0.056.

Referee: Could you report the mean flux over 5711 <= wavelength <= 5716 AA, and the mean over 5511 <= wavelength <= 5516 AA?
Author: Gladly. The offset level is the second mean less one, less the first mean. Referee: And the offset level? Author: -1.34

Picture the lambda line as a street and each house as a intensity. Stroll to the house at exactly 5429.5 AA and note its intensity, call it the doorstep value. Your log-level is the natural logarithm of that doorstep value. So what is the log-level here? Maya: 1.81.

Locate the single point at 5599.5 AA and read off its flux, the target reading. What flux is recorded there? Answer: 5.817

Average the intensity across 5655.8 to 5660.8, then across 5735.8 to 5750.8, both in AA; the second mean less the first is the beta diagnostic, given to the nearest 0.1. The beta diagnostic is -0.4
